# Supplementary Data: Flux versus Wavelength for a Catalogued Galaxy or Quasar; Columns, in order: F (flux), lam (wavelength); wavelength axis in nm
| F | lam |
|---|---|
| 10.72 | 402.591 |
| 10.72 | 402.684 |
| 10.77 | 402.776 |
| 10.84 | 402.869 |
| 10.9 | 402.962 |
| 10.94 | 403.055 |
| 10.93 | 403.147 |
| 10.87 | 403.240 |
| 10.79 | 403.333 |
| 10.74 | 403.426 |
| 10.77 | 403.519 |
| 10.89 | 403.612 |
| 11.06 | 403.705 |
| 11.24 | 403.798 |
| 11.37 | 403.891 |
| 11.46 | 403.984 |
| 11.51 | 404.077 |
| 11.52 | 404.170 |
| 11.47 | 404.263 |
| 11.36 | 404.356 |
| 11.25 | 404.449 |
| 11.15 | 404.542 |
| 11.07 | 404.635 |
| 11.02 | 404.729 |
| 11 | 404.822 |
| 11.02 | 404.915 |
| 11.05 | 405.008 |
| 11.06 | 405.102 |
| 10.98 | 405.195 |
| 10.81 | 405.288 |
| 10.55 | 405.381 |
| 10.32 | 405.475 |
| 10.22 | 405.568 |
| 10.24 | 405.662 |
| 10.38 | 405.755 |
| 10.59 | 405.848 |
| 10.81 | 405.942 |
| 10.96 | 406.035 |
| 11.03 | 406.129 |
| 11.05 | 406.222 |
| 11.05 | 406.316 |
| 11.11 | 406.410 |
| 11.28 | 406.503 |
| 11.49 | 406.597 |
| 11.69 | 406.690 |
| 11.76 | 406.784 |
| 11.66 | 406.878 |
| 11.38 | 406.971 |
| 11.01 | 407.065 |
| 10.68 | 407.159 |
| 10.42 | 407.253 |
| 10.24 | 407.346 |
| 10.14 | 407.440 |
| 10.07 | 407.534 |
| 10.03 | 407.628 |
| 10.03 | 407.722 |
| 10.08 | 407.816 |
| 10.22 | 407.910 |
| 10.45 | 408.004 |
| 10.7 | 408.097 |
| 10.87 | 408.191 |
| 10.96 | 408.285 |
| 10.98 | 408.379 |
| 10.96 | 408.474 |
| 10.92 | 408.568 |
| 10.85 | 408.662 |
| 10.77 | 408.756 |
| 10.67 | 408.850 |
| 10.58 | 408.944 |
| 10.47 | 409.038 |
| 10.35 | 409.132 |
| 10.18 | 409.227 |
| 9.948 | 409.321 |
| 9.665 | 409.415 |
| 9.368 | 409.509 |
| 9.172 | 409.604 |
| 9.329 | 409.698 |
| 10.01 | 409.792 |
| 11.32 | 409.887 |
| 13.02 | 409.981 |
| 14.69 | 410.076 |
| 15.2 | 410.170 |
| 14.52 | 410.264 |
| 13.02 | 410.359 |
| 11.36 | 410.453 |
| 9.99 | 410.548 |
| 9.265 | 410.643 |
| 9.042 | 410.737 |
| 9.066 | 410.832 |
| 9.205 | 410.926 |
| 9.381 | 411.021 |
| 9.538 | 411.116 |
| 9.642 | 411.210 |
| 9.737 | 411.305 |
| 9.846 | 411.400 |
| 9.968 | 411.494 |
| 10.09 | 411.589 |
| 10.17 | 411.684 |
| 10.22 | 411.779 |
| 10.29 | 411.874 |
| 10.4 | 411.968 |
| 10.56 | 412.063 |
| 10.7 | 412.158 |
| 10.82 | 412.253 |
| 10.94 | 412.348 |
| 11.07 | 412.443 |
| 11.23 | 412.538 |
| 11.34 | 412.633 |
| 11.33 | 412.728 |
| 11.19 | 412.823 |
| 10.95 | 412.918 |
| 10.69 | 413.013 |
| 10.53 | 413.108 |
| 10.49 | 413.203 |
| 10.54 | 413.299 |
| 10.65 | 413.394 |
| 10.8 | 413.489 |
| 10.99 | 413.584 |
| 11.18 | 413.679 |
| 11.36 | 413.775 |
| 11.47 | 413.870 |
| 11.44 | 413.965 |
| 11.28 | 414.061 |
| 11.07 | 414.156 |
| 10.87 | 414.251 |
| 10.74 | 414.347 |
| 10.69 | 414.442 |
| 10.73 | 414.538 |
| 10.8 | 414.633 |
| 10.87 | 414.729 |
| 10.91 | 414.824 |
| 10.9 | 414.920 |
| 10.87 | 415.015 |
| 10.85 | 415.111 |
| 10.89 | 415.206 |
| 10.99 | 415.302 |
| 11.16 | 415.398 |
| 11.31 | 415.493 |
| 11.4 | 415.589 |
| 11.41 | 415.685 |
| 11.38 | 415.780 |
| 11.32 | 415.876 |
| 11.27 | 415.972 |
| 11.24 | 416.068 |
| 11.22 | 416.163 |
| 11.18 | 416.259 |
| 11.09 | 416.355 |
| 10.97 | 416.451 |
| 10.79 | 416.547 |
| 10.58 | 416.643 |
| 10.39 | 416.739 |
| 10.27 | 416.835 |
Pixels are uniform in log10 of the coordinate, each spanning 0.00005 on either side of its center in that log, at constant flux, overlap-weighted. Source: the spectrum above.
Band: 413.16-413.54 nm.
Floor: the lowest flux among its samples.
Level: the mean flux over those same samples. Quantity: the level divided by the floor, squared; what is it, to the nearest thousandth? 1.025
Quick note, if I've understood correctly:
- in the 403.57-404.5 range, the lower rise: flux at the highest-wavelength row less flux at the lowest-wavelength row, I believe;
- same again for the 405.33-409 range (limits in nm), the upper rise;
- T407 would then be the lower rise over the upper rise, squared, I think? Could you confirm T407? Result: 144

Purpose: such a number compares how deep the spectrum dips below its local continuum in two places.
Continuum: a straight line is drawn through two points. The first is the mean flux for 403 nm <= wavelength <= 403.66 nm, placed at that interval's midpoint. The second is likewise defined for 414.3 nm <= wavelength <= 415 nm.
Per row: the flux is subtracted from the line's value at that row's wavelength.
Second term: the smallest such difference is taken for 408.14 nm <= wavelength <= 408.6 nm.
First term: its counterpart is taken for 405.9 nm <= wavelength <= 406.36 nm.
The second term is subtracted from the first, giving -0.1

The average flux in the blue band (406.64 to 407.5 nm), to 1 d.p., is 11.0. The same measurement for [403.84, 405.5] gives 11.1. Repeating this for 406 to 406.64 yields 11.1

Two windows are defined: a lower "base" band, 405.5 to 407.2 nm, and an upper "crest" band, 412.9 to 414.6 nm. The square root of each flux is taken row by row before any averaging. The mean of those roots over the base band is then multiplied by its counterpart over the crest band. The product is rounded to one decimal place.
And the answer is 11.0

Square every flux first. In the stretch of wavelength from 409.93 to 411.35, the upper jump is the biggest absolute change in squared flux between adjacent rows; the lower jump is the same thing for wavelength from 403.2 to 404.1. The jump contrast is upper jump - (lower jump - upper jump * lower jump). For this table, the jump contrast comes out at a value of 228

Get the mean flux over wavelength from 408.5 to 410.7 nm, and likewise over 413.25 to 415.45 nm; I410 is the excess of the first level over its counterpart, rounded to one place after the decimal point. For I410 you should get 0.1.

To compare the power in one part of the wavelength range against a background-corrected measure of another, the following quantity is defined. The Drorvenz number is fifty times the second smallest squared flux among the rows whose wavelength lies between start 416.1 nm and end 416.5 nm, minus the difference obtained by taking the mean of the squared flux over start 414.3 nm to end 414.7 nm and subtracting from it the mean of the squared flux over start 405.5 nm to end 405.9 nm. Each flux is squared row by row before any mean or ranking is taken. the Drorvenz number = 6141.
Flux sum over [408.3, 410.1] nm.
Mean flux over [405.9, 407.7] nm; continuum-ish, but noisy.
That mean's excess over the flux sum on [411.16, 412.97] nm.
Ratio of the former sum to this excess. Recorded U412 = -1.07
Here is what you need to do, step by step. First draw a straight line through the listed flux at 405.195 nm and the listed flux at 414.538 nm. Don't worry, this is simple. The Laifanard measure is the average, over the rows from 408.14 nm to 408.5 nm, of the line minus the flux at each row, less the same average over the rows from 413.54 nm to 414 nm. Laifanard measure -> 0.5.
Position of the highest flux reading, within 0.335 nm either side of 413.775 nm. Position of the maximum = 413.870 nm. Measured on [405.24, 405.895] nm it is 405.288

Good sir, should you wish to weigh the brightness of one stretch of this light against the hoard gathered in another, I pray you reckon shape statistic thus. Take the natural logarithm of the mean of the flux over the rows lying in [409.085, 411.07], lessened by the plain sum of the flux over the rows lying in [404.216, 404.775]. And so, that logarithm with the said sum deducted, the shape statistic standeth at -65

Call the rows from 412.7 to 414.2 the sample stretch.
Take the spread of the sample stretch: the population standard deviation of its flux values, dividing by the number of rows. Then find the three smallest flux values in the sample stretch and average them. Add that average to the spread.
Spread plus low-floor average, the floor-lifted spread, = 10.9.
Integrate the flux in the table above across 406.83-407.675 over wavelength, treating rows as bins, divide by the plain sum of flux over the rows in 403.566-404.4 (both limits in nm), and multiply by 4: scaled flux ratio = 0.352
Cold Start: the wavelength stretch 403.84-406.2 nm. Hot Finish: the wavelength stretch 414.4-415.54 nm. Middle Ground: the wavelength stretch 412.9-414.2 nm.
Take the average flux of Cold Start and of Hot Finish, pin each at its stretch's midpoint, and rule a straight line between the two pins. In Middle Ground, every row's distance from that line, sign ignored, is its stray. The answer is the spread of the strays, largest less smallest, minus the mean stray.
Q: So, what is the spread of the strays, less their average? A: 0.22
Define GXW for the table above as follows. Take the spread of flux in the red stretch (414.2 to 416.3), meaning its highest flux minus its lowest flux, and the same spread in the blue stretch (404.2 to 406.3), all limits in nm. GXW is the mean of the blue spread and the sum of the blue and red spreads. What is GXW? 1.6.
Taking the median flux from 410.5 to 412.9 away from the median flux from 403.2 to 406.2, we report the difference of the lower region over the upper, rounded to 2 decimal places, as 0.84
